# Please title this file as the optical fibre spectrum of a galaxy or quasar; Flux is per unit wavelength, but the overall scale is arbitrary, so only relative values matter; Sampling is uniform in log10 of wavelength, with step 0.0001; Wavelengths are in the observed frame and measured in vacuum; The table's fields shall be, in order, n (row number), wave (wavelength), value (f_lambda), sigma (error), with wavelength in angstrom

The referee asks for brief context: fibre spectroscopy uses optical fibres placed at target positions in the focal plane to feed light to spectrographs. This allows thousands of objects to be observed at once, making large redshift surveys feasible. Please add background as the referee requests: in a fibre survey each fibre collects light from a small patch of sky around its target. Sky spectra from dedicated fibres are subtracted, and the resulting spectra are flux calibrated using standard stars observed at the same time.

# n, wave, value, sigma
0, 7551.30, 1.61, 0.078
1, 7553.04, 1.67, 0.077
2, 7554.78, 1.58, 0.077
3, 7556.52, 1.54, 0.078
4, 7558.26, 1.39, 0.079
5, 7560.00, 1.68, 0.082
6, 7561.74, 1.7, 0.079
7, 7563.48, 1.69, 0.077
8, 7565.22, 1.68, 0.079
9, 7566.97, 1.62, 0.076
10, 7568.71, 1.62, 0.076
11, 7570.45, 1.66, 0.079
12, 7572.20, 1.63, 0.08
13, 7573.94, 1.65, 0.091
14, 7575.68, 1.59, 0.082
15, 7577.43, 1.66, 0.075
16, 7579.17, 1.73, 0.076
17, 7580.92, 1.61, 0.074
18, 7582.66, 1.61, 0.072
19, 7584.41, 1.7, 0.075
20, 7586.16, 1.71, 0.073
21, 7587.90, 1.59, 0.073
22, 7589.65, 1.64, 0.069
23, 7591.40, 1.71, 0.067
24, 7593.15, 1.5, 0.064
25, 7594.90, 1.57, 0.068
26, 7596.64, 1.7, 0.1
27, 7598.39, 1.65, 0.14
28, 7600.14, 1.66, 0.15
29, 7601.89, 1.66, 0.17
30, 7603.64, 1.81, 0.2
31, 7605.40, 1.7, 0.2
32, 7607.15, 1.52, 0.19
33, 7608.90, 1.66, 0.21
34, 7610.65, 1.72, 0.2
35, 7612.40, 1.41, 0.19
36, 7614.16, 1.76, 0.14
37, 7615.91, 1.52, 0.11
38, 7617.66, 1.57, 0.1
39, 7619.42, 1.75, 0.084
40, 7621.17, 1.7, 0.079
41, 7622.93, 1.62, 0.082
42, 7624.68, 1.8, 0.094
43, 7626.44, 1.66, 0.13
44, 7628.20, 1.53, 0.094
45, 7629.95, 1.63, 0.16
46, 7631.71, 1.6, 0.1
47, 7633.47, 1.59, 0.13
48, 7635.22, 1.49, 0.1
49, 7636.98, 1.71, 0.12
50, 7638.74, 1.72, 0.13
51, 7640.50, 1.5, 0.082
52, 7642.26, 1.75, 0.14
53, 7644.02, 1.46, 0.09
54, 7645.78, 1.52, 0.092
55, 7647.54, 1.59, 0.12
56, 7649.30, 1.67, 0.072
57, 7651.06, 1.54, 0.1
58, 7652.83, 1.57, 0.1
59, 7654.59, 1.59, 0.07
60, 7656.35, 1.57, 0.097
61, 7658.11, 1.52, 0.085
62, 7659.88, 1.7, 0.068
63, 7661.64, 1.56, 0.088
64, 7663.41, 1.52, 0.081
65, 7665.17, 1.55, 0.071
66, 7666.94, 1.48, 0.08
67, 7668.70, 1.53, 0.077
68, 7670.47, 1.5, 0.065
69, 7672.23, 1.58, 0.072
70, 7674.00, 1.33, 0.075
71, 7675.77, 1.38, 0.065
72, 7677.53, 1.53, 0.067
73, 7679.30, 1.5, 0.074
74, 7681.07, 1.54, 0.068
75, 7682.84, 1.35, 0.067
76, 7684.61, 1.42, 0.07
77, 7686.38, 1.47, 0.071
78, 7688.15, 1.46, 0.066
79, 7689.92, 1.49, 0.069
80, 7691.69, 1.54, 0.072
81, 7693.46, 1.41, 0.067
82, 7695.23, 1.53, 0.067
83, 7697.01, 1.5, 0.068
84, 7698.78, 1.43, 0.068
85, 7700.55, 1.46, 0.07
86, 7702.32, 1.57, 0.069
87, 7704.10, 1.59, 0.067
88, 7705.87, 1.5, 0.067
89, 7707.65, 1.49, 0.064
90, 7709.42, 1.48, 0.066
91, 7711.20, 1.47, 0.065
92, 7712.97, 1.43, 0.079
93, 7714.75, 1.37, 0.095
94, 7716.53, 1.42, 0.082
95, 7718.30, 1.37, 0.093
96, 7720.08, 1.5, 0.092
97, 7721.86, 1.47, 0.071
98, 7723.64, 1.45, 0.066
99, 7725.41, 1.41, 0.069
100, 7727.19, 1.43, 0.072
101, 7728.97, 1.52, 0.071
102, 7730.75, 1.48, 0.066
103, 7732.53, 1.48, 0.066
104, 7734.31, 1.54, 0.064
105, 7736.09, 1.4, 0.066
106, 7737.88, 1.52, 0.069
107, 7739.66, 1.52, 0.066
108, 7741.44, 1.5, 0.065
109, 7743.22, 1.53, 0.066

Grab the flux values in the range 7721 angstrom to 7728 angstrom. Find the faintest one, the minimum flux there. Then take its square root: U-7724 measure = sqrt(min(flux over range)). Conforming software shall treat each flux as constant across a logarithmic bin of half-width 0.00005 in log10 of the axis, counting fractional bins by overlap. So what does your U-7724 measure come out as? 1.19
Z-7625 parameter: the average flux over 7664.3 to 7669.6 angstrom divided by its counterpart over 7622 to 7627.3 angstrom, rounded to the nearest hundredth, 0.90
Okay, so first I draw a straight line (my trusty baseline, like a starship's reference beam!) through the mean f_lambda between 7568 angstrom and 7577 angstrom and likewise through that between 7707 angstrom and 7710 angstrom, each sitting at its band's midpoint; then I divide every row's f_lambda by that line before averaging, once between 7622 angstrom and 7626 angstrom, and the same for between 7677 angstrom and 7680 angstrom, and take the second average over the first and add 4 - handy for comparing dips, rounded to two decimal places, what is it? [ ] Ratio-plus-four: 4.92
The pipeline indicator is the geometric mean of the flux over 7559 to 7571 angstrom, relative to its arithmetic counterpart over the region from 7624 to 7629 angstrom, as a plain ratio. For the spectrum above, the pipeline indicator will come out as 1.00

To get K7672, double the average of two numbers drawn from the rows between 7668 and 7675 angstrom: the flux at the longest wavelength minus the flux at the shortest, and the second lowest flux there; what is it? 1.30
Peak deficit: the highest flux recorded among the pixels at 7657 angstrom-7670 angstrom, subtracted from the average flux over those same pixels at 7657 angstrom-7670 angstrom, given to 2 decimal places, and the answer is -0.15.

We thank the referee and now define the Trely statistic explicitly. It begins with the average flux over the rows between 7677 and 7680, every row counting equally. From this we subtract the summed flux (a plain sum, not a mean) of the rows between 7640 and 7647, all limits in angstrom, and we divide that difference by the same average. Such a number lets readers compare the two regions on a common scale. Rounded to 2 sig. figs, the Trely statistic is -3.1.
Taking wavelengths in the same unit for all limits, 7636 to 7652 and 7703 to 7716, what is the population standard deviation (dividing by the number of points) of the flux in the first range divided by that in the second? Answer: 1.6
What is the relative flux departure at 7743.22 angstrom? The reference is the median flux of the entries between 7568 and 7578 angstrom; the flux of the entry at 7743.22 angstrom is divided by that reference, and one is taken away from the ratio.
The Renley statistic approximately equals -0.07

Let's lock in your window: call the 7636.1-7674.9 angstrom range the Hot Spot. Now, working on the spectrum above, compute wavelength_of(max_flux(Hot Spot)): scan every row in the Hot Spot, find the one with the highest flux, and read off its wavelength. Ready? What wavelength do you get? 7642.26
